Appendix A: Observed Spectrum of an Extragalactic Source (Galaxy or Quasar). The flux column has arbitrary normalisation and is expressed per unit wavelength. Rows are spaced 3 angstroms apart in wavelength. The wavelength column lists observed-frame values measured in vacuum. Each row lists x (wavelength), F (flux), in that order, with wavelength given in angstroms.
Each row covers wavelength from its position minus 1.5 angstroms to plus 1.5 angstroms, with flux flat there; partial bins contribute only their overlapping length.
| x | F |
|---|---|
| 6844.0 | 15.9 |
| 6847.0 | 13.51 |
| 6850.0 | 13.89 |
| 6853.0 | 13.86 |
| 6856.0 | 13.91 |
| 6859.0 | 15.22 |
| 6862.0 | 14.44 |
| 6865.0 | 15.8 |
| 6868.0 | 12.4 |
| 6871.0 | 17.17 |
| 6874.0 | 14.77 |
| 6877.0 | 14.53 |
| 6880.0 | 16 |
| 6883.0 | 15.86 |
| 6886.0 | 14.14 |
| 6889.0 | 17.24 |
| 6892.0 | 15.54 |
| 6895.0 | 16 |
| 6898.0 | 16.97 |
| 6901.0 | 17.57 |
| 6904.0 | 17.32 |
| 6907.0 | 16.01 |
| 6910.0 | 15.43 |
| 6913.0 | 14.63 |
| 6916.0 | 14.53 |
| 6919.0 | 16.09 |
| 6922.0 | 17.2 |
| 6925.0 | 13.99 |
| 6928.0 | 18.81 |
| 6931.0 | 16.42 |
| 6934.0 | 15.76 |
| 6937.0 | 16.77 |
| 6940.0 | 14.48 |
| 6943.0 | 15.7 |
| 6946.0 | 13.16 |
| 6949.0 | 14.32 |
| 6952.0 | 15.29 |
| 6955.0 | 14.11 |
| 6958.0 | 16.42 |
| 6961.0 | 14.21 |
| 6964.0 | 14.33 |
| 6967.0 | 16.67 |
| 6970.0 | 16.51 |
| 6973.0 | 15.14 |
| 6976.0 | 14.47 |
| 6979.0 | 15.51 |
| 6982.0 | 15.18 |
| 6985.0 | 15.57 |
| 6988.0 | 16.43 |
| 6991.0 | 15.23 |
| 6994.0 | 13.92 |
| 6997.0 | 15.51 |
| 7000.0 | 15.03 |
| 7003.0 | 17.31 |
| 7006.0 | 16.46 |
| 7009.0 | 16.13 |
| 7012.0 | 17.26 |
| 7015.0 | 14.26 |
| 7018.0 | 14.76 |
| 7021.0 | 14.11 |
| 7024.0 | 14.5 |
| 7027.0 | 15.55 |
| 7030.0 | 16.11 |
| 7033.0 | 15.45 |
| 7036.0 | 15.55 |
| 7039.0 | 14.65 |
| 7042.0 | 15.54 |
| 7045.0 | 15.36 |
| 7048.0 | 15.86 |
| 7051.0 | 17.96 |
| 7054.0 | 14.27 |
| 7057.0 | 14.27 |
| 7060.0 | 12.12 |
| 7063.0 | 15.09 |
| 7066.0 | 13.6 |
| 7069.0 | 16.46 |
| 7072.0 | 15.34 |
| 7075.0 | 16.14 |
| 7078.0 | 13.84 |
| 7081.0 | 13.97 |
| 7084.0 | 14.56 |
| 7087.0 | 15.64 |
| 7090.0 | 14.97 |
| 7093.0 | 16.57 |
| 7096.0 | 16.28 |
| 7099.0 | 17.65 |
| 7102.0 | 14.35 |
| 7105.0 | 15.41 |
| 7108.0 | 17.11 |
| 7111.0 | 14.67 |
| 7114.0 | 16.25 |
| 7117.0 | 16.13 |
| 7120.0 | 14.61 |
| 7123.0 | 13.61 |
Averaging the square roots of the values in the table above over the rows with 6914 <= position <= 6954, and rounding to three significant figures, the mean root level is 3.94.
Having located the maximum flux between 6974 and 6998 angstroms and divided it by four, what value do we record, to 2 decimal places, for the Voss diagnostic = 4.11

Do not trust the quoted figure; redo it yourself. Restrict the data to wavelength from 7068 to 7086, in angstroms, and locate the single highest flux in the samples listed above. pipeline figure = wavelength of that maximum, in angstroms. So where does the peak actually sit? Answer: 7069.0 angstroms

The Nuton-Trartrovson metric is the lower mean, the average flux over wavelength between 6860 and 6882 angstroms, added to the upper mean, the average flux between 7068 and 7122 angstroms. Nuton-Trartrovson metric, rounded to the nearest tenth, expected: 30.6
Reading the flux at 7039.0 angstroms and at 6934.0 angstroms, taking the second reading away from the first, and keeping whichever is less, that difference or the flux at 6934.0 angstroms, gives -1.1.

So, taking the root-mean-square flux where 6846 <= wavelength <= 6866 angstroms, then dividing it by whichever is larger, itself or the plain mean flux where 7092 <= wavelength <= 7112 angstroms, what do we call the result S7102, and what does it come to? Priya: 0.90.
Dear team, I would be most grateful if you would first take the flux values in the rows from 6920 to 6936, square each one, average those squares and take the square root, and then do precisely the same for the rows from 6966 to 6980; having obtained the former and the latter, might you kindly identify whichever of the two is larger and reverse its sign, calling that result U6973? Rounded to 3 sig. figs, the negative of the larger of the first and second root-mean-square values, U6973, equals -16.5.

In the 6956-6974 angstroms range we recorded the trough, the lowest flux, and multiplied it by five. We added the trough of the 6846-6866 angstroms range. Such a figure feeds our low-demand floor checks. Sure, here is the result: 85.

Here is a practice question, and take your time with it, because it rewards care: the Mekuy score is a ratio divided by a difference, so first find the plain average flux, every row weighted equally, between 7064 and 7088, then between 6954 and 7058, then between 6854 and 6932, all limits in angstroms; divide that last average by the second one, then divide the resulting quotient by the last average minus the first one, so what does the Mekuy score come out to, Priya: 1.4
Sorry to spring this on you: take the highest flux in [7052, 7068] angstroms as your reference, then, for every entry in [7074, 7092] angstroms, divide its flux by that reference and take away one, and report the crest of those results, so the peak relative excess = 0.07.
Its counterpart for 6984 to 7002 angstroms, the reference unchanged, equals 0.09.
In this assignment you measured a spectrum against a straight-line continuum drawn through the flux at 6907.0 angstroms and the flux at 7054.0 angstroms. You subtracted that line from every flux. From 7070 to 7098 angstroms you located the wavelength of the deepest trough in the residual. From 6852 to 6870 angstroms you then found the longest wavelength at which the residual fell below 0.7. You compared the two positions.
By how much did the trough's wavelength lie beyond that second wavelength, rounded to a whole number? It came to 210 angstroms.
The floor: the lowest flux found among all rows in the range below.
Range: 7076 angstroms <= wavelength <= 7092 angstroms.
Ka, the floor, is 13.84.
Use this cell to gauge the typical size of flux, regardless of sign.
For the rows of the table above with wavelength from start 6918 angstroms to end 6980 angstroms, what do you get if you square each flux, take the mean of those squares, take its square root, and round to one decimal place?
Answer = 15.5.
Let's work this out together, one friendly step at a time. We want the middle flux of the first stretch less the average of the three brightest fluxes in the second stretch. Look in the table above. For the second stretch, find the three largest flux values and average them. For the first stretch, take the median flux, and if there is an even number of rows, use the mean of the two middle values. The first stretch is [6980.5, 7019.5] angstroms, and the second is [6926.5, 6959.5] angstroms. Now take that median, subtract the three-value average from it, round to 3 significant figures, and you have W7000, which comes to -1.82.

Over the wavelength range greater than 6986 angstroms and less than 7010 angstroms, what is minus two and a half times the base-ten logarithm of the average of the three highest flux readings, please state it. -3.06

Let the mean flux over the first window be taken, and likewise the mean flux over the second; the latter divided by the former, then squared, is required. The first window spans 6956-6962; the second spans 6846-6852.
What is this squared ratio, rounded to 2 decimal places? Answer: 0.80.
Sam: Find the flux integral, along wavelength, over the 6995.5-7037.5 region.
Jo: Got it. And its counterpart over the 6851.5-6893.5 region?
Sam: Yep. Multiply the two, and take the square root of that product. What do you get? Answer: 643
